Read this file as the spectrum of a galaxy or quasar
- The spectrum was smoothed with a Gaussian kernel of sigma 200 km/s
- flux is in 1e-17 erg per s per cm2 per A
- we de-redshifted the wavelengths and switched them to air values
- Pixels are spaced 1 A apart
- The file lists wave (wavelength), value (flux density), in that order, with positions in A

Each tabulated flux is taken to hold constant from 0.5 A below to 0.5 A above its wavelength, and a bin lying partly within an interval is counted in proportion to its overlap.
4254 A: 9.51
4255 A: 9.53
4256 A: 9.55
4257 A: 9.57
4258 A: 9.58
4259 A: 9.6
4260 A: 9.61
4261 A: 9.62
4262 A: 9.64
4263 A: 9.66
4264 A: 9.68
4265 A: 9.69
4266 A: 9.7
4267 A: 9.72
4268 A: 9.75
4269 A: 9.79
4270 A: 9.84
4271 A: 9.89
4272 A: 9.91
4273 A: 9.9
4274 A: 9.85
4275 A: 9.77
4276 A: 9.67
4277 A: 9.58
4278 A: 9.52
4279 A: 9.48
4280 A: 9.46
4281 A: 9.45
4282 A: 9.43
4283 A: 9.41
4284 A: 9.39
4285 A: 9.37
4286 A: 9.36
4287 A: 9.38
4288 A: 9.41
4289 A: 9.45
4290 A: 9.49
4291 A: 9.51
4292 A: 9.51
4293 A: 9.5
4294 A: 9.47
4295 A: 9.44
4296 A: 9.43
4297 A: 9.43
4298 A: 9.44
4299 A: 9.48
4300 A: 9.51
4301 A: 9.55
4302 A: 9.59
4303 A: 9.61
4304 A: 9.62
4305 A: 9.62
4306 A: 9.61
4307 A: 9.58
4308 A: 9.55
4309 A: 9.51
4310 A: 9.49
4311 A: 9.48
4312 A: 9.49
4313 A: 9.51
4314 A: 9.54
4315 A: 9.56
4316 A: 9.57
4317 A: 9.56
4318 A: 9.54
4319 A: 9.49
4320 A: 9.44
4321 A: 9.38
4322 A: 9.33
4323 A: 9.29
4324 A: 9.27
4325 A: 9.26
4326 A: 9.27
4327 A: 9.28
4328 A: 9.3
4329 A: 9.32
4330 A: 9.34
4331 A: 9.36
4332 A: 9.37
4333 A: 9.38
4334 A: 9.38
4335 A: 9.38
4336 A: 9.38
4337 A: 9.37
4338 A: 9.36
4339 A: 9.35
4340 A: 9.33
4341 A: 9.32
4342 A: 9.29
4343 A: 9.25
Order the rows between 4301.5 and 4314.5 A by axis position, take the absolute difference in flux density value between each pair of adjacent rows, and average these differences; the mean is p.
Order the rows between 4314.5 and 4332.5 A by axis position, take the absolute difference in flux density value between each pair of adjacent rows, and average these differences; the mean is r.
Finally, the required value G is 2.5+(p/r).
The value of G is 3.26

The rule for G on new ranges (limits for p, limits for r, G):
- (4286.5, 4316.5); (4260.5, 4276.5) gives 3.11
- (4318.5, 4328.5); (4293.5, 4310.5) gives 3.83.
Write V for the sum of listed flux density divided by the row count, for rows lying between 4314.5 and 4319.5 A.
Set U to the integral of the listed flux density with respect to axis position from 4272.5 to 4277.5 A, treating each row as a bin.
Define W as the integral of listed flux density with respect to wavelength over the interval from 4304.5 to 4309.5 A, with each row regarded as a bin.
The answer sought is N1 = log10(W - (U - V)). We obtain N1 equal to 0.94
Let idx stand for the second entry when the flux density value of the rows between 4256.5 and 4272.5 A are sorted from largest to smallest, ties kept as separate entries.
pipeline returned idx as 9.89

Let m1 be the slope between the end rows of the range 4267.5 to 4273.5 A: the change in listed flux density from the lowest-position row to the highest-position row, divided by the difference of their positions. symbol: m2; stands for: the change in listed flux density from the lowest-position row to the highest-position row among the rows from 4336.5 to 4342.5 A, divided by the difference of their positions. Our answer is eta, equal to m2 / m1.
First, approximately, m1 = 0.03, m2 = -0.02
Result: -0.5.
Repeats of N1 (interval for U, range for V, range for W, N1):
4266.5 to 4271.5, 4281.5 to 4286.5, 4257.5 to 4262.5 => 0.93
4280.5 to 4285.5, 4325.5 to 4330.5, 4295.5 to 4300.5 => 0.98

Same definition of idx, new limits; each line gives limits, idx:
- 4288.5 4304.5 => 9.61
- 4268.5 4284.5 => 9.9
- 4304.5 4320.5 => 9.61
